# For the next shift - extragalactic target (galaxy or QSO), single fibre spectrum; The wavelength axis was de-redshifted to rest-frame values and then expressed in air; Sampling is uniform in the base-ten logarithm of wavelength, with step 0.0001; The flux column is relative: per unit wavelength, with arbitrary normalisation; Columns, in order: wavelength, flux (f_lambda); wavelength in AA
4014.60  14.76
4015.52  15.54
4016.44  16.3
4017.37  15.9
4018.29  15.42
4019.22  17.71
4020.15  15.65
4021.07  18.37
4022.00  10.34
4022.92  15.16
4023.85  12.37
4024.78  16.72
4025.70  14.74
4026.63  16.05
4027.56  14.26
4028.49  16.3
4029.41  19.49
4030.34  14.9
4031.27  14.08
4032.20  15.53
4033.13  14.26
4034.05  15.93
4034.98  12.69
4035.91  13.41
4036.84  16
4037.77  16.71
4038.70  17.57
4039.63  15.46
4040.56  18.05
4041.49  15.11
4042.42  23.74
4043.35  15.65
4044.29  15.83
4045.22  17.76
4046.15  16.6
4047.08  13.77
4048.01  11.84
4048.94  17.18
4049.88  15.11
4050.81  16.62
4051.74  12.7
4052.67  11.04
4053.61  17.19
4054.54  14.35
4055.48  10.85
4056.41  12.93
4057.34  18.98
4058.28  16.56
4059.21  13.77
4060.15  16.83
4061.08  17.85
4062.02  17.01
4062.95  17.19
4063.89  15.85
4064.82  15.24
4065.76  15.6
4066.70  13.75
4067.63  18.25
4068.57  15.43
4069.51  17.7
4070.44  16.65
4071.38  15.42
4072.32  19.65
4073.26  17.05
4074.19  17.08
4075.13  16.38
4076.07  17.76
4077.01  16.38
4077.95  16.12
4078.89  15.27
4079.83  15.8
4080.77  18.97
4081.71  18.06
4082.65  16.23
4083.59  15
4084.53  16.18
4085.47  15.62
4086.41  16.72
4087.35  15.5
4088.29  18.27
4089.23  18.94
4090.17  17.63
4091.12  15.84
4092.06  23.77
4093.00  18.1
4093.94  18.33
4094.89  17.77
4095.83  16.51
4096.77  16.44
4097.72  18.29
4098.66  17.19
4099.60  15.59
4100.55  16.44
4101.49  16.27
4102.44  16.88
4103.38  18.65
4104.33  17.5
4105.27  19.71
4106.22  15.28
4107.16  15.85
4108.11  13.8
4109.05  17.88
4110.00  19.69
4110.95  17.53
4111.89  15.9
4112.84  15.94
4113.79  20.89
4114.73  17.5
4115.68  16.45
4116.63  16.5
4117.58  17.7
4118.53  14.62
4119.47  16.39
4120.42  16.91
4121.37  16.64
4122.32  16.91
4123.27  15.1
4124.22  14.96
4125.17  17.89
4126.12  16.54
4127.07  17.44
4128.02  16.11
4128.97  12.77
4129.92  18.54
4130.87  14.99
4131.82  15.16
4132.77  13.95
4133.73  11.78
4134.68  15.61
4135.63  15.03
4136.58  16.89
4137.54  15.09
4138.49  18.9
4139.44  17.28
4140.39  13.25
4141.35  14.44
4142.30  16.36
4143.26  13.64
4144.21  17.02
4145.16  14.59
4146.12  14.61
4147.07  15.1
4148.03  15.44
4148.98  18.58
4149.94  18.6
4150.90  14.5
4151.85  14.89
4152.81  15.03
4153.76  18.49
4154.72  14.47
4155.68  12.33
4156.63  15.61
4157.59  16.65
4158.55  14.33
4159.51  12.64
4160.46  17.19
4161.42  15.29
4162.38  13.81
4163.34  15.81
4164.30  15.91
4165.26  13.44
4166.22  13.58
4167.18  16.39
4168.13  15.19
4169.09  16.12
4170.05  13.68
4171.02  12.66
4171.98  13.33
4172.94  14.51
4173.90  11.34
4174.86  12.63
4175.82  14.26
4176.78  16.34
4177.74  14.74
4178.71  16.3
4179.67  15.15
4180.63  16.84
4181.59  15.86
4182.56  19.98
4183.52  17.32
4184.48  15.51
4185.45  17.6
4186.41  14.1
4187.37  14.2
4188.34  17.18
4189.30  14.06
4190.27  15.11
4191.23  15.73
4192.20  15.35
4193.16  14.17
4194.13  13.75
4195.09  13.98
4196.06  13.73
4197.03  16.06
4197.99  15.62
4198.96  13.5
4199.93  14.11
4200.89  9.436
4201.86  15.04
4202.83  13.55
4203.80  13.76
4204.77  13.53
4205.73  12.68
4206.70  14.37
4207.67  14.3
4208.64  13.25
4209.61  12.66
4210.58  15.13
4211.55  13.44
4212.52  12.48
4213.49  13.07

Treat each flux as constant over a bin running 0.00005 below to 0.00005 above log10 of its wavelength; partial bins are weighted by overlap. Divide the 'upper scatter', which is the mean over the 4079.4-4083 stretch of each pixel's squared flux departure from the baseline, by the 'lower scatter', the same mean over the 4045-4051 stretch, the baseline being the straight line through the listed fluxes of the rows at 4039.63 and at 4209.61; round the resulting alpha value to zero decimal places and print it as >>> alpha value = 2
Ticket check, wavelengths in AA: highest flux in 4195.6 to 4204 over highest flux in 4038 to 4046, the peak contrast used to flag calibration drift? 0.68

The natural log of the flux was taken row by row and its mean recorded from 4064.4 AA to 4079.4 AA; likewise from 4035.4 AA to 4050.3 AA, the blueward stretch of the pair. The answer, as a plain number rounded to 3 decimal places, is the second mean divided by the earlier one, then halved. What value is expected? 0.496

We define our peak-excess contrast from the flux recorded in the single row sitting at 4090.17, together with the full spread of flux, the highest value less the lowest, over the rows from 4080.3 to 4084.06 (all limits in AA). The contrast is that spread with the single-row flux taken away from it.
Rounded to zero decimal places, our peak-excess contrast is -14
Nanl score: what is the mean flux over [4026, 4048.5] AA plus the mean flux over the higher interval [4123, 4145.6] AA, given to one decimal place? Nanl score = 31.4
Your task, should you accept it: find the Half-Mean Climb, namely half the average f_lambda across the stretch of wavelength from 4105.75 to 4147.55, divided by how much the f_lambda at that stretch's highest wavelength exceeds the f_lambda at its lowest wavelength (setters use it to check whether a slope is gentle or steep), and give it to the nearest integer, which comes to -45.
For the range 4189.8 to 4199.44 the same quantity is -5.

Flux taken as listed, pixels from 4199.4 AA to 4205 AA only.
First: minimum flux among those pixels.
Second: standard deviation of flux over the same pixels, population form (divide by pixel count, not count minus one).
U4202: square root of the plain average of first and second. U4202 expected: 2.37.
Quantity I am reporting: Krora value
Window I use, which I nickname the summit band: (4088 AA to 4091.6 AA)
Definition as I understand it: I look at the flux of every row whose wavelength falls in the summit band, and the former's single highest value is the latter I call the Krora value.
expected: 18.94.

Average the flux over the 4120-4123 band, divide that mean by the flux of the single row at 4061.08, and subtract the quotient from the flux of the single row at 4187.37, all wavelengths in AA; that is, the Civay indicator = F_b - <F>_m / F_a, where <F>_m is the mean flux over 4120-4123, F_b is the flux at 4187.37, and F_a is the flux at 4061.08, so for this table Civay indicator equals 13.3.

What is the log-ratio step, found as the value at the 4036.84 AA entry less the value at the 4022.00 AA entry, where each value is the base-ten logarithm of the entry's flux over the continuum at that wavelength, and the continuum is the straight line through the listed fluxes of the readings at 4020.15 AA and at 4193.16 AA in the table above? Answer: 0.19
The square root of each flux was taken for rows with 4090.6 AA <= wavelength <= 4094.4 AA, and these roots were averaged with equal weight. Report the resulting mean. 4.3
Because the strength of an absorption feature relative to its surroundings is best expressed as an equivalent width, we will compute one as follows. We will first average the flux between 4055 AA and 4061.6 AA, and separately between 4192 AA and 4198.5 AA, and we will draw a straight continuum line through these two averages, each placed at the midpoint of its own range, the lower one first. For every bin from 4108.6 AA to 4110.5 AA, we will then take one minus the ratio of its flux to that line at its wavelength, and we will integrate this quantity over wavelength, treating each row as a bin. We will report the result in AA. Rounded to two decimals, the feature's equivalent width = -0.46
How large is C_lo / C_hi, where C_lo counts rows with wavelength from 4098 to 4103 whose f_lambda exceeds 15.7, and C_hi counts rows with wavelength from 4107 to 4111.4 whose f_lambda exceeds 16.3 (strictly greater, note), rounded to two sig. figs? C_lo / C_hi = 1.3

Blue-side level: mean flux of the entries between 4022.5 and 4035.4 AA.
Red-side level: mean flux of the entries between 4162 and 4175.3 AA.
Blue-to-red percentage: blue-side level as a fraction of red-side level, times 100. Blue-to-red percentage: 107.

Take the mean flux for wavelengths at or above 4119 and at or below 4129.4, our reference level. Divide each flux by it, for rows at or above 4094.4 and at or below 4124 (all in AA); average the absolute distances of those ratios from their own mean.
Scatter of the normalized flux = 0.069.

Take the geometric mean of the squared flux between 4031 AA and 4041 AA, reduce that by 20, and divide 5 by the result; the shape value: 0.0232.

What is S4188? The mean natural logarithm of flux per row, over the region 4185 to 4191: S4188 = 2.73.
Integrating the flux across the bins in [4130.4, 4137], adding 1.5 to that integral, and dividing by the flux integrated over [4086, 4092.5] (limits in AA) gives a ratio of 0.84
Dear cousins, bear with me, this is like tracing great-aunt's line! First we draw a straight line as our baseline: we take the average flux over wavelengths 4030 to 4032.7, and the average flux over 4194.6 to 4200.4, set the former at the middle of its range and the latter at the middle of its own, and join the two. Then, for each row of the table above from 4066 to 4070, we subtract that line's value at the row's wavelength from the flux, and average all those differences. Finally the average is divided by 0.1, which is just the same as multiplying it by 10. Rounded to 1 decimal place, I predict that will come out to 15.2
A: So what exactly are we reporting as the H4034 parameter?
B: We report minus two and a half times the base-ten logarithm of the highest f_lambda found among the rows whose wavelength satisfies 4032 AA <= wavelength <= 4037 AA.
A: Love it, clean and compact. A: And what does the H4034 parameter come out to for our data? -3.01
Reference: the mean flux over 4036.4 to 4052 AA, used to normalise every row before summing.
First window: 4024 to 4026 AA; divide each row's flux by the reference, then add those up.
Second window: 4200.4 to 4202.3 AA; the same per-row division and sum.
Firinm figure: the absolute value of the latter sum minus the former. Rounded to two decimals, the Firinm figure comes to 0.43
